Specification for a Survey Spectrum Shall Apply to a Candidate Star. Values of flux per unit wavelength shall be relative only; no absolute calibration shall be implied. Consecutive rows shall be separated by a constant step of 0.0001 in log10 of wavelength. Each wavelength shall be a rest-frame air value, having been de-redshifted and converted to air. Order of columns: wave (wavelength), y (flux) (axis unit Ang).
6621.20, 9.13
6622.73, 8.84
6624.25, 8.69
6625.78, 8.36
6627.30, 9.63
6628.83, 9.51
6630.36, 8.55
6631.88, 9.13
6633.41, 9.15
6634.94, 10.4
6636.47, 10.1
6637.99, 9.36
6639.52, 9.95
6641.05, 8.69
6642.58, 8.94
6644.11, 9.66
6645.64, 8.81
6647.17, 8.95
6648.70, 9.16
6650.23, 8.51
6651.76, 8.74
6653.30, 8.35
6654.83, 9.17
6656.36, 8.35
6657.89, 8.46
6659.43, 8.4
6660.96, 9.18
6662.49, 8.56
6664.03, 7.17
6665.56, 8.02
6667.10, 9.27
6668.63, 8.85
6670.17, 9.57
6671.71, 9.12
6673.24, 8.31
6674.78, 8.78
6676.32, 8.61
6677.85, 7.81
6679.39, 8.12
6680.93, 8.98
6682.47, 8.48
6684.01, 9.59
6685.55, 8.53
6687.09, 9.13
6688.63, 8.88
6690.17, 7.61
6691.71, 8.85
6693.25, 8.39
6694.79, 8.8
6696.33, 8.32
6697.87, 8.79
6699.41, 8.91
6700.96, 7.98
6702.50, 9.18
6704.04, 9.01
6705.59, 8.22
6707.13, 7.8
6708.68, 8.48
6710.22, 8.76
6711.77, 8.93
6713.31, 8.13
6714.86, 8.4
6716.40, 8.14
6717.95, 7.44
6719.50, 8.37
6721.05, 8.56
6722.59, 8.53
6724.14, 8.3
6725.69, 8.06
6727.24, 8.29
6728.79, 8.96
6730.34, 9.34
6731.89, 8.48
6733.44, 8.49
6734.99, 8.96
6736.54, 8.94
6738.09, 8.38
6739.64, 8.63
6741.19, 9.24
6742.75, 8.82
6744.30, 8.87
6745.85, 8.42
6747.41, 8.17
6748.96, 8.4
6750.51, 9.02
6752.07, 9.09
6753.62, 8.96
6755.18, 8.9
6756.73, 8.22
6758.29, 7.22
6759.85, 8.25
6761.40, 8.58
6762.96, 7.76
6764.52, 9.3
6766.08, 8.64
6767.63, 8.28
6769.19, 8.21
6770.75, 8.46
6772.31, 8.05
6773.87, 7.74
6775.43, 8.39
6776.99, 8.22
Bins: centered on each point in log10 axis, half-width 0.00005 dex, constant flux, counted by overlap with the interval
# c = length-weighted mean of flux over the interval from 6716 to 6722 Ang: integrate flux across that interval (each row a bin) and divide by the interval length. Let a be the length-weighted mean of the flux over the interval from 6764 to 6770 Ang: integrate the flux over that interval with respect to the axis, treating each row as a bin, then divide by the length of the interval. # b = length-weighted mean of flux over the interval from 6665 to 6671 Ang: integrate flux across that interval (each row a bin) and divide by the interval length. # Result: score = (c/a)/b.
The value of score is 0.1060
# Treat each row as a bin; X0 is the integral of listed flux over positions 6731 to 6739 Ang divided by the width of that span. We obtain 8.7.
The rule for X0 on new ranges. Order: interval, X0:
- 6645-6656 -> 8.8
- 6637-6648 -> 9.2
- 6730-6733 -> 8.8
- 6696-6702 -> 8.5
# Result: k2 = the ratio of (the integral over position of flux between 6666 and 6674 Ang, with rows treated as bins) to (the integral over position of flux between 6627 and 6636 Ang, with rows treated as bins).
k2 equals 0.85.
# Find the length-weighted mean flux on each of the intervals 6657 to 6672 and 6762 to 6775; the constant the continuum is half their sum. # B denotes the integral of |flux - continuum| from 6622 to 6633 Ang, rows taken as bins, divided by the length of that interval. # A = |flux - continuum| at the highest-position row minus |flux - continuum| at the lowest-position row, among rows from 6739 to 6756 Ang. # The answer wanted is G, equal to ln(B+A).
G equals -0.23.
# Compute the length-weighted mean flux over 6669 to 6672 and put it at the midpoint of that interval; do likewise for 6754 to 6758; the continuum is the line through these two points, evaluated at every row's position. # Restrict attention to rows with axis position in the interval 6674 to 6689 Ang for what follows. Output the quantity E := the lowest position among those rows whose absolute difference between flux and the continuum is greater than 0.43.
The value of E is 6674.78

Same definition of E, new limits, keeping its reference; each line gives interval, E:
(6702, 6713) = 6705.59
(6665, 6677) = 6665.56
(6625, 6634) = 6625.78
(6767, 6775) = 6773.87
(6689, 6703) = 6690.17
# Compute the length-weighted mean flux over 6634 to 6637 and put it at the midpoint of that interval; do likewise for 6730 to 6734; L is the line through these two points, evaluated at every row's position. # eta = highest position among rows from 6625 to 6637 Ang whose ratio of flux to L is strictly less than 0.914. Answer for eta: 6633.41 Ang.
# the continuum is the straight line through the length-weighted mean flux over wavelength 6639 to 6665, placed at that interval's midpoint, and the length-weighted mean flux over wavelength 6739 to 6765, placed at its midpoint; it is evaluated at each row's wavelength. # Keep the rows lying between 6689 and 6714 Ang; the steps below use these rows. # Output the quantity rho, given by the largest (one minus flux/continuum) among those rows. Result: 0.12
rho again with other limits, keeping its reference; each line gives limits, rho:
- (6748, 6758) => 0.04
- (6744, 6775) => 0.16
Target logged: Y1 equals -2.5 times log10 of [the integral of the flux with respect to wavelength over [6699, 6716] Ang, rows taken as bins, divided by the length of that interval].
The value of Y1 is -2.32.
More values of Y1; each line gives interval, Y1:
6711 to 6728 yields -2.30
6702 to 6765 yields -2.33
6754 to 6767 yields -2.31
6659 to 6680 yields -2.33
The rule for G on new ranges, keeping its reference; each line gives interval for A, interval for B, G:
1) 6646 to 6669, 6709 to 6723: -1.58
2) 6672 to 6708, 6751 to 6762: 0.00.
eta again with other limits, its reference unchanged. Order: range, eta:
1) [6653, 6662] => 6659.43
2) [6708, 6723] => 6717.95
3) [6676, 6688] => 6685.55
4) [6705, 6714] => 6713.31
